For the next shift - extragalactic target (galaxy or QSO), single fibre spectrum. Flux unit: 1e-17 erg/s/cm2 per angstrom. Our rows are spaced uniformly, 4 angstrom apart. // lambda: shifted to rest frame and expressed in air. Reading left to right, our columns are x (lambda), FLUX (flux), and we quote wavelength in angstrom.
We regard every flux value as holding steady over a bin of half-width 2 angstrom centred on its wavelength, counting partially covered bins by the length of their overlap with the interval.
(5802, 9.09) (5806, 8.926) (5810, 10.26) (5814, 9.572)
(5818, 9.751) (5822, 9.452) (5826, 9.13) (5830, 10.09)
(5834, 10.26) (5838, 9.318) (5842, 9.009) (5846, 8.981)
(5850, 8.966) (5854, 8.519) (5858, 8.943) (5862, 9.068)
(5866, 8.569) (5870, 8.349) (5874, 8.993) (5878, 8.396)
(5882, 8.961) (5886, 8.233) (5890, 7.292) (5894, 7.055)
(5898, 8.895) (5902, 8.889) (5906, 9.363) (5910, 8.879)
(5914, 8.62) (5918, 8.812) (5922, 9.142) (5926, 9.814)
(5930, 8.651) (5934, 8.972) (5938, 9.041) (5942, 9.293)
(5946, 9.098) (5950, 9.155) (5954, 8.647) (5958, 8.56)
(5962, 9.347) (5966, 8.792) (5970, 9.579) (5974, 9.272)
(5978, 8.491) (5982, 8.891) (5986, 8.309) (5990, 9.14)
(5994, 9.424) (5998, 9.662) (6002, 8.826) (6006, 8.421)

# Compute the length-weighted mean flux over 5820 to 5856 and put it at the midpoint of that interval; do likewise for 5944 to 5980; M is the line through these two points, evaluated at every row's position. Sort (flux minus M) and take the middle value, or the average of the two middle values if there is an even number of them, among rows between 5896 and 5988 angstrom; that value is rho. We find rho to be -0.09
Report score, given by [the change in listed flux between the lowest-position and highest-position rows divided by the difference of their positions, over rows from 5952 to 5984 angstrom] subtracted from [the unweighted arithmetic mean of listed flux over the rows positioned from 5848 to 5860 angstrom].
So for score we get 8.8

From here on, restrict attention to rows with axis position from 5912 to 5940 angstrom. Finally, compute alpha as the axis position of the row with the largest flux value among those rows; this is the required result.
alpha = 5926 angstrom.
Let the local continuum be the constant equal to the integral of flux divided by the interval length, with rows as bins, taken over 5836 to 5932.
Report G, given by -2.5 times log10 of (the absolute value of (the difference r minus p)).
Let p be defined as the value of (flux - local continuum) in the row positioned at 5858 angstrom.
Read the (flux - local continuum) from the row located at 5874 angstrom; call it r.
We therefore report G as 3.3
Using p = 0.2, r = 0.25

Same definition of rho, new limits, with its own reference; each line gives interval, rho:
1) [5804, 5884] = -0.23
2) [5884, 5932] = -0.27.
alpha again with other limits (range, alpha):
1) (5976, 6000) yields 5998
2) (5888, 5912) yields 5906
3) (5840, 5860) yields 5842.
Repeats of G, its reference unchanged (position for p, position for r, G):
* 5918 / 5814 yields 0.3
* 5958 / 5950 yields 0.6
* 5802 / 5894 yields -0.8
